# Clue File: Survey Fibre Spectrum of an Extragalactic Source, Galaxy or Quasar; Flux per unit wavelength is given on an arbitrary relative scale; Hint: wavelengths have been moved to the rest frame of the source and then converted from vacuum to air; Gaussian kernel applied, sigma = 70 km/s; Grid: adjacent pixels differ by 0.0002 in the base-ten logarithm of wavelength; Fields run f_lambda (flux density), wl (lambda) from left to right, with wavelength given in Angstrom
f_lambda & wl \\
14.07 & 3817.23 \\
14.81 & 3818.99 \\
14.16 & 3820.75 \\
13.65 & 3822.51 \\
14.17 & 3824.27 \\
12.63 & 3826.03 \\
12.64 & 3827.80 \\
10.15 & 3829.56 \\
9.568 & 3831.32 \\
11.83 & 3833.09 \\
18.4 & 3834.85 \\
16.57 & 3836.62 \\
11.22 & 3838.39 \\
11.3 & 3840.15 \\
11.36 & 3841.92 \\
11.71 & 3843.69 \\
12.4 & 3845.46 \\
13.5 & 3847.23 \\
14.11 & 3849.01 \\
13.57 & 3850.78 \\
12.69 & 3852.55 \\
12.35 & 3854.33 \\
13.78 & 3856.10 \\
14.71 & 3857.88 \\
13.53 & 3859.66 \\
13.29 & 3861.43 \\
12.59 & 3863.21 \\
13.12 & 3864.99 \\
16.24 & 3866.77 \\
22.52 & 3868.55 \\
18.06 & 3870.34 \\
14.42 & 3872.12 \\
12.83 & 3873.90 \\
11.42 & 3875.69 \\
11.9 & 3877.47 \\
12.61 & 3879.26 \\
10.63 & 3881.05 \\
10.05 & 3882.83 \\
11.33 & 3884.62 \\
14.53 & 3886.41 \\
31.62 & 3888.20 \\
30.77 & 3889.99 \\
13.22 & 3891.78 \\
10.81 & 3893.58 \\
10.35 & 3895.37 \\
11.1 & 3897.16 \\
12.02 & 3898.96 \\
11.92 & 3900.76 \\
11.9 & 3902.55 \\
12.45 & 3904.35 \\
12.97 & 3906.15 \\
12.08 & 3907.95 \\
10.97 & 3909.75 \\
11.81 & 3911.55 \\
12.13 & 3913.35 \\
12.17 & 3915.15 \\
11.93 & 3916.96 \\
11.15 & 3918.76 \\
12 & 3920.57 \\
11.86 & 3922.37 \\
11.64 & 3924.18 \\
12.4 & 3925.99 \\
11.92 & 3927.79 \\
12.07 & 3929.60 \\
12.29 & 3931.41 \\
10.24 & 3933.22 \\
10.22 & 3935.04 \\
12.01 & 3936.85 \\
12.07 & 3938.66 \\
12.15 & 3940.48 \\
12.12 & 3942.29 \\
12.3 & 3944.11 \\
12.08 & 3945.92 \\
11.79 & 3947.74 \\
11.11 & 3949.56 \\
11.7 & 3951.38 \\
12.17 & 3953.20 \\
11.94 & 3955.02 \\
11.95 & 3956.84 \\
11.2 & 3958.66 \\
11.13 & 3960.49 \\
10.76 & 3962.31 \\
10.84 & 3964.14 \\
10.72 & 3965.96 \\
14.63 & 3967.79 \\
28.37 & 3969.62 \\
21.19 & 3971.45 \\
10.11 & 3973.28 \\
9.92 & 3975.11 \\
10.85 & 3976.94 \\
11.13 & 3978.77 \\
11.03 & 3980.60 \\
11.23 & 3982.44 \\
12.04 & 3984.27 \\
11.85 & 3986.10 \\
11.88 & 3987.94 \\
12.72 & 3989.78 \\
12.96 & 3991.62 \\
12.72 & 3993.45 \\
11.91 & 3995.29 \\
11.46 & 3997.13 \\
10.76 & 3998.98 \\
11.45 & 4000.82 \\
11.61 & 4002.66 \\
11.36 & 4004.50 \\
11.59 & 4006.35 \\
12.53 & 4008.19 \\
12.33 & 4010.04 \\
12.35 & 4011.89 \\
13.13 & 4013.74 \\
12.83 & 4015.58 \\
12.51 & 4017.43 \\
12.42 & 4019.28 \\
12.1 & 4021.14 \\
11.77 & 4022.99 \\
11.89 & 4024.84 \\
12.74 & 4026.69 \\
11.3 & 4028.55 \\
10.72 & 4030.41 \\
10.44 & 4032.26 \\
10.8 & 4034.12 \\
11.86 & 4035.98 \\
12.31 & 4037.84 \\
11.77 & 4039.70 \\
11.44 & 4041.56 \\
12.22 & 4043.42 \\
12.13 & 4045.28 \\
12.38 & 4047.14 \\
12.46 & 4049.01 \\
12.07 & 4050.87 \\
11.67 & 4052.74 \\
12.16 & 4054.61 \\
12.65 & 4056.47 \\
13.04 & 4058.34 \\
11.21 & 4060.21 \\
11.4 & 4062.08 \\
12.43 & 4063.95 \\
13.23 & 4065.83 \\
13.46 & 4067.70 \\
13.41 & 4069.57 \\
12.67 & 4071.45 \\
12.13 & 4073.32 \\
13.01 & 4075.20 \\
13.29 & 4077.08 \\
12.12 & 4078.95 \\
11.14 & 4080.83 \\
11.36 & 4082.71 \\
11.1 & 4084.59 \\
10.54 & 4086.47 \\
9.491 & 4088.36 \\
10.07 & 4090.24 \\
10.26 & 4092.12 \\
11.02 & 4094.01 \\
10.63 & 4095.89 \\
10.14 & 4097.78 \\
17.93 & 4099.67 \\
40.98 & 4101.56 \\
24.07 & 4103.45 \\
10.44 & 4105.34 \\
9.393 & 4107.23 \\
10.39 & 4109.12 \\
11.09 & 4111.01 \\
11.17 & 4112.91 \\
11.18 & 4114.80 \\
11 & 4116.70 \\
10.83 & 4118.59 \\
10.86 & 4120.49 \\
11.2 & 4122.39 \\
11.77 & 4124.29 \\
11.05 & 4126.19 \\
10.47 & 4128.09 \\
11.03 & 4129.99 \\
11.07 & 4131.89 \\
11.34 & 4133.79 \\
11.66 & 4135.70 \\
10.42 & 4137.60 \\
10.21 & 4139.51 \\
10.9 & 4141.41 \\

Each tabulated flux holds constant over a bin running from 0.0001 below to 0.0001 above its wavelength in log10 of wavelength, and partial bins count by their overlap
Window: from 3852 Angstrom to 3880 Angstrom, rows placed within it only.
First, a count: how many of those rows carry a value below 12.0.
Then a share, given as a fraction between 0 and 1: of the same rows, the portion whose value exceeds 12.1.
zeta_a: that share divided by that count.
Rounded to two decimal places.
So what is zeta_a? 0.44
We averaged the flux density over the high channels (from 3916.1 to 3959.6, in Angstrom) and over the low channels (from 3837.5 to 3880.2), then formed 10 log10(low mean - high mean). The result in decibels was 2.5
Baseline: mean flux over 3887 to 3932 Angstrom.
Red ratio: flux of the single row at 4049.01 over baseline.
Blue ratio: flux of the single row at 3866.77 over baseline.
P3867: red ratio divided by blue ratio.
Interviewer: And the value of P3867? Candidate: 0.77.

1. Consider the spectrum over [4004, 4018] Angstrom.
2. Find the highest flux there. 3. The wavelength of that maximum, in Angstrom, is 4013.74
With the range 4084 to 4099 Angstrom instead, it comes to 4084.59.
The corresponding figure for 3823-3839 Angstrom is 3834.85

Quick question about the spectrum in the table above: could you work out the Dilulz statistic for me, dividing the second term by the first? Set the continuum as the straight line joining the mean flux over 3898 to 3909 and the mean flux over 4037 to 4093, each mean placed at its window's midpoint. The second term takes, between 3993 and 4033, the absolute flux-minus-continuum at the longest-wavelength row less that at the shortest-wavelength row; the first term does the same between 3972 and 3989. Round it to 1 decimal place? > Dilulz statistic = -0.5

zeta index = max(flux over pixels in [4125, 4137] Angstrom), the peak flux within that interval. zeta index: 11.66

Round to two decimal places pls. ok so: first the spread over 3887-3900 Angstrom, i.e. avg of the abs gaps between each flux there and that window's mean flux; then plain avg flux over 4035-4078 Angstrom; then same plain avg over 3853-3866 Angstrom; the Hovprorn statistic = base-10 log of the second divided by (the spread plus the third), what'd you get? -0.24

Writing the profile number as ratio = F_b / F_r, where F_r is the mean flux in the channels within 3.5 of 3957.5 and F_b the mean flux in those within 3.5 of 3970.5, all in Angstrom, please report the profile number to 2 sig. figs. 1.6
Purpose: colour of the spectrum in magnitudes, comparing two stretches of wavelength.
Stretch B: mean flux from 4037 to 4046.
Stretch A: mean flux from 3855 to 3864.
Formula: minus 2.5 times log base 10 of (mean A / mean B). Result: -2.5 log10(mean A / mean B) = -0.14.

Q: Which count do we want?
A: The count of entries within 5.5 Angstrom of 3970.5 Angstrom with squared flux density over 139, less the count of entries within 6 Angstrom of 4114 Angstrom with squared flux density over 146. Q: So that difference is 3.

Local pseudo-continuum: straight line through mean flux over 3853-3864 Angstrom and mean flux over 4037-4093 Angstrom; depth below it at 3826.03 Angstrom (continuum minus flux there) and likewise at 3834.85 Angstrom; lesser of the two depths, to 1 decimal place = -4.9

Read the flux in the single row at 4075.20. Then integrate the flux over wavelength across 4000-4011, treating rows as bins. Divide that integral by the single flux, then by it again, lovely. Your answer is 0.77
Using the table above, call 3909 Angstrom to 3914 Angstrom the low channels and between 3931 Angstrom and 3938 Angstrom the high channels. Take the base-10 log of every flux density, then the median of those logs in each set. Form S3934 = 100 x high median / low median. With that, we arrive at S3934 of 97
